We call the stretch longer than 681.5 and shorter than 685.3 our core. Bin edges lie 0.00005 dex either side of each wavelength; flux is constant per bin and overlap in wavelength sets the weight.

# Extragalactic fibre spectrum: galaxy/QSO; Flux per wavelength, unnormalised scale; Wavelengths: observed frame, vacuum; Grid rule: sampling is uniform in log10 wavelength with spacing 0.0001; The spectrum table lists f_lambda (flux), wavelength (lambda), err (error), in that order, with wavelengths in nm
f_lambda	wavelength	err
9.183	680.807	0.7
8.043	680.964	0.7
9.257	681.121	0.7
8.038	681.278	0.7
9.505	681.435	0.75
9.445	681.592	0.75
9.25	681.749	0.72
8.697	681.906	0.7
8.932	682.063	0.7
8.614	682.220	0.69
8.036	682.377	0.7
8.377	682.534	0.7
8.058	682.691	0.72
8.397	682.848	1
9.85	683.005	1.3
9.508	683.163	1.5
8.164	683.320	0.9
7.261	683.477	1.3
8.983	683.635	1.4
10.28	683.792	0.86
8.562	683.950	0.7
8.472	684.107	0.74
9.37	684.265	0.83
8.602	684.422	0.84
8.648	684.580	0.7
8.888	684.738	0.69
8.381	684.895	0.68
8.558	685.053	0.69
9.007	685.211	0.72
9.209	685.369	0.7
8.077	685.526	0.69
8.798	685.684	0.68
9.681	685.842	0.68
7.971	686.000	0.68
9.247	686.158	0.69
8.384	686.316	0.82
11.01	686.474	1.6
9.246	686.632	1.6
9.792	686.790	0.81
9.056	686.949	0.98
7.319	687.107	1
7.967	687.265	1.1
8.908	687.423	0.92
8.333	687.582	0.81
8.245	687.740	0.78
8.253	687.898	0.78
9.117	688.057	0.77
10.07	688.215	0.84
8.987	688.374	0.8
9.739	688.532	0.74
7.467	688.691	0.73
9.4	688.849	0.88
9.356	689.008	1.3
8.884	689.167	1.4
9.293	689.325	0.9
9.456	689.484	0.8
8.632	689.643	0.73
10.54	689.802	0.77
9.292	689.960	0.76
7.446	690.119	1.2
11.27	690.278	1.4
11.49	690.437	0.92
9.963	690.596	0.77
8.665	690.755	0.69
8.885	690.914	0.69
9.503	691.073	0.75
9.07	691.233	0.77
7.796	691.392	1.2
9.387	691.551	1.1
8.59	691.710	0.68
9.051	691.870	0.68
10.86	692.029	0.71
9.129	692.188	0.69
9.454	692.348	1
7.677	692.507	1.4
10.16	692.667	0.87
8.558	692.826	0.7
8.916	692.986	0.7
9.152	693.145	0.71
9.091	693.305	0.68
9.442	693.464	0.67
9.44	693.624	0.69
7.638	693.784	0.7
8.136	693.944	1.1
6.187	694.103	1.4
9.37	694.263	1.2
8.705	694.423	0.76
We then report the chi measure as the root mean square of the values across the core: 8.8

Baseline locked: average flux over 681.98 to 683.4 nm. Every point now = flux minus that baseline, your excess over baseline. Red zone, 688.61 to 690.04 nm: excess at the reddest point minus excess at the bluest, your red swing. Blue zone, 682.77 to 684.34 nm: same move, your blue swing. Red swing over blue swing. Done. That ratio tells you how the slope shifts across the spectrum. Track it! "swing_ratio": 1.9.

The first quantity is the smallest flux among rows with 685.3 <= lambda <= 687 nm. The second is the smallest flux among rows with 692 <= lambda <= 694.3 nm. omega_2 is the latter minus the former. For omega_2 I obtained -1.8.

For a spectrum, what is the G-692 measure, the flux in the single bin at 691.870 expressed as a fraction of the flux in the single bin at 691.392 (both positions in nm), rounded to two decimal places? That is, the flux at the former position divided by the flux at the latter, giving 1.16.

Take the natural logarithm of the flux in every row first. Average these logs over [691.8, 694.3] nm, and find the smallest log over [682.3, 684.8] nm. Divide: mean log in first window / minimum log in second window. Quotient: 1.098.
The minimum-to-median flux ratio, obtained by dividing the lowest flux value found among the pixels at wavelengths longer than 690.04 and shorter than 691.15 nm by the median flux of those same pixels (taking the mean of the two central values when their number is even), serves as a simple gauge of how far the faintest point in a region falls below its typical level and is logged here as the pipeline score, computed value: 0.784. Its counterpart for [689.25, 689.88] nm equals 0.921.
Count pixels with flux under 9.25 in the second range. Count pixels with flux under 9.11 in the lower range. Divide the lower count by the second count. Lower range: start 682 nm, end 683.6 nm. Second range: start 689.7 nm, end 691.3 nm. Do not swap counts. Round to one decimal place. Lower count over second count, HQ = 2.0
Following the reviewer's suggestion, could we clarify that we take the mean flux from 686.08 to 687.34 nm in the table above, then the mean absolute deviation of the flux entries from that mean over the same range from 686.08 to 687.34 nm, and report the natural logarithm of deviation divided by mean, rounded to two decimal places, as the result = -2.38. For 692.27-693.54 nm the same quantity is -2.89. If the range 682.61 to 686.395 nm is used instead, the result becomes -2.80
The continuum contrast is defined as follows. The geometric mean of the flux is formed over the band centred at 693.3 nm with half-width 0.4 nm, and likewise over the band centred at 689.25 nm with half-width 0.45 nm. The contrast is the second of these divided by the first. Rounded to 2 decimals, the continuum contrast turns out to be 1.00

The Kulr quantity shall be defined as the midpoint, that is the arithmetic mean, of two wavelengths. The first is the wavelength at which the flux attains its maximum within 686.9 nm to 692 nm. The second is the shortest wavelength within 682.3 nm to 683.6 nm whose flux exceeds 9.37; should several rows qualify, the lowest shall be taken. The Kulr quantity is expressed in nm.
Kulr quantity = 686.72 nm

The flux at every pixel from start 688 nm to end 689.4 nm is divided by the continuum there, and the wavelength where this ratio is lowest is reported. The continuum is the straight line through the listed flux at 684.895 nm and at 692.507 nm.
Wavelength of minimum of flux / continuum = 688.691 nm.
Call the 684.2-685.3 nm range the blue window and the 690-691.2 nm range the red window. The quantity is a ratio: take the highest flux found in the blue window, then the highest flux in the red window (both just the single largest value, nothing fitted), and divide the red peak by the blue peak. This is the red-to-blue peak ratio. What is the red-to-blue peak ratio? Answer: 1.23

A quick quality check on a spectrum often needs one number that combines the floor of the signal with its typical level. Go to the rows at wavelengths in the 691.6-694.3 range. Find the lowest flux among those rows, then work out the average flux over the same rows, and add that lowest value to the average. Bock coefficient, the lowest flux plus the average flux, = 15.1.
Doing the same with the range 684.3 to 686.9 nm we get 16.9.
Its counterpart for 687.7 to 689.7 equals 16.5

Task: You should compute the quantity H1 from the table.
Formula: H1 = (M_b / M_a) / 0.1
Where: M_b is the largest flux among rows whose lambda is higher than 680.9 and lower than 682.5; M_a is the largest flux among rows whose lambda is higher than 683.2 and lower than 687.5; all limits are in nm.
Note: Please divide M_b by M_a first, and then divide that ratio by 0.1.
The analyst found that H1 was 8.6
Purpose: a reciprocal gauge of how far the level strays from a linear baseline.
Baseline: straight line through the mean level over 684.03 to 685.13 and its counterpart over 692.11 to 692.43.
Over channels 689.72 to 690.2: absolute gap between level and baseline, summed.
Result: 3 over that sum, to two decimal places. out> 0.91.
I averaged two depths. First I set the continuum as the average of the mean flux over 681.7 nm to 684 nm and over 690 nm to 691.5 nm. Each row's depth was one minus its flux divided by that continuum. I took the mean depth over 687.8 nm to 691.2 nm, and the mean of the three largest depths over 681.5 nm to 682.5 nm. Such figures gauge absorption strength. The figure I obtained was 0.02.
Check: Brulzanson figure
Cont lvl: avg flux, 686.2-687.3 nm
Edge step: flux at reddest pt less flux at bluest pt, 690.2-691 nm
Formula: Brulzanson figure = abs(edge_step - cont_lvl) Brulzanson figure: 11.4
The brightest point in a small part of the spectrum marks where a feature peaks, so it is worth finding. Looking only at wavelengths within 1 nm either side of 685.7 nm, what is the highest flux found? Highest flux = 11.01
